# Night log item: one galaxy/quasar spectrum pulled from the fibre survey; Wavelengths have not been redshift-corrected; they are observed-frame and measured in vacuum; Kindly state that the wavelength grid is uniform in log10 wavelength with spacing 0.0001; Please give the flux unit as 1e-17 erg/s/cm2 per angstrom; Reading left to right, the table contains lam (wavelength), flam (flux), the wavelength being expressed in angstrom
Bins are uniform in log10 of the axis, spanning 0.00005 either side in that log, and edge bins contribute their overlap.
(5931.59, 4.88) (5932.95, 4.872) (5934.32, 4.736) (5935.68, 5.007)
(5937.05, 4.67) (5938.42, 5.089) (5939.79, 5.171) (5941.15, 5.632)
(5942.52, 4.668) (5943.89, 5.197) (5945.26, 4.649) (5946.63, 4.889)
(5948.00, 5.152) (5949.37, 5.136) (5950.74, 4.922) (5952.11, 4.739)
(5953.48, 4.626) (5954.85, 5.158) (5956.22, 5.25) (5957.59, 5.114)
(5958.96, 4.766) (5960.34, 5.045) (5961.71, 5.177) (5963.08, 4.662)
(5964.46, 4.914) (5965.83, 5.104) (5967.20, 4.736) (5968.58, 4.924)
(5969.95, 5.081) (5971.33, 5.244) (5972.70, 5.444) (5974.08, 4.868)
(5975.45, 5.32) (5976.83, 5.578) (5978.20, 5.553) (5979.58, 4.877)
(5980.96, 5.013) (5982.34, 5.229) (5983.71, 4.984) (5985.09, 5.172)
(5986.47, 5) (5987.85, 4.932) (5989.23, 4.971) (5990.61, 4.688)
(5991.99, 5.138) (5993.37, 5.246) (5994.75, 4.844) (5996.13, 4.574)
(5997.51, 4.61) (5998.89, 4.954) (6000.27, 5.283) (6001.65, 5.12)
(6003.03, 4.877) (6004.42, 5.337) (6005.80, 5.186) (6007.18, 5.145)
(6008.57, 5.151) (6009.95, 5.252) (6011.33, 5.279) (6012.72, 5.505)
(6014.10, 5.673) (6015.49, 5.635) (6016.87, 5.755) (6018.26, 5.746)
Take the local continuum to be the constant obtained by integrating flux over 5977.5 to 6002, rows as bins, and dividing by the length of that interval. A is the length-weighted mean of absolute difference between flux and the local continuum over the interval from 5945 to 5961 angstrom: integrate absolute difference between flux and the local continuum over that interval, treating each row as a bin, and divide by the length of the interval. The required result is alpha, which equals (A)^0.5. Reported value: 0.43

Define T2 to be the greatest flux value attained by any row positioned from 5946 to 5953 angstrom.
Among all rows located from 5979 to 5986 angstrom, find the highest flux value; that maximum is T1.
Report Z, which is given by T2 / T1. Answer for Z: 0.99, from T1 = 5.229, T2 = 5.152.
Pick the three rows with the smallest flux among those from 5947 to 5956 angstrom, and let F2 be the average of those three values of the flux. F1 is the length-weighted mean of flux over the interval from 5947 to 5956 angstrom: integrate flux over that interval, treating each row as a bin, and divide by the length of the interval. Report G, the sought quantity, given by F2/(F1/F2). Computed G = 4.56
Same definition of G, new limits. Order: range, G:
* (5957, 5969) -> 4.52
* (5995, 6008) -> 4.39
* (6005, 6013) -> 5.08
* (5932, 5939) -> 4.65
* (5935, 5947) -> 4.35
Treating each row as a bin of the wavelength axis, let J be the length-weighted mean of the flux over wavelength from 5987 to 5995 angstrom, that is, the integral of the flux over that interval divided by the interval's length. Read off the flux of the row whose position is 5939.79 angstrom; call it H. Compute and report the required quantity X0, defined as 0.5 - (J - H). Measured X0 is 0.7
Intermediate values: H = 5.171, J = 4.98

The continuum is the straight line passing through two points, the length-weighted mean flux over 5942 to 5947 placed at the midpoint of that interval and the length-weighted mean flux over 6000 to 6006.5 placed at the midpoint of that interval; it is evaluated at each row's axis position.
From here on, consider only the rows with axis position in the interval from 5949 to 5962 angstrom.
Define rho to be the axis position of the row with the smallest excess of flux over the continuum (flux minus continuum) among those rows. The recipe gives 5953.48 angstrom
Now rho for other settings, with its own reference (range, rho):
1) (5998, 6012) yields 6003.03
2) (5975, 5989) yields 5979.58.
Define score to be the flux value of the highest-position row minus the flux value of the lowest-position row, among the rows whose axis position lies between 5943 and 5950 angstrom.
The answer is -0.06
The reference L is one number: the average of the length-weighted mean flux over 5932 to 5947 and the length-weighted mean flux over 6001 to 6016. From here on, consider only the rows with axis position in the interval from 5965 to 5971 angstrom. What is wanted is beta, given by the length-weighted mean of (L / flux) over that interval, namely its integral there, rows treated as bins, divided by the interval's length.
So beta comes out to 1.03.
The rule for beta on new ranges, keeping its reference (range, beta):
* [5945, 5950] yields 1.03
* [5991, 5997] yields 1.04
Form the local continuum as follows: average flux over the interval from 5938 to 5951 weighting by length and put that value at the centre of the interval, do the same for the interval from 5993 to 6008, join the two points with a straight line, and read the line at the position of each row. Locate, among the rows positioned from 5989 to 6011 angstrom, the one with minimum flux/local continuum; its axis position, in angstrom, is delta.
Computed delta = 5996.13 angstrom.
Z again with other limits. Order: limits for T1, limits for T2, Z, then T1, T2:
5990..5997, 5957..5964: 0.99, 5.246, 5.177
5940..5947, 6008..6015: 1.01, 5.632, 5.673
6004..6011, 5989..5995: 0.98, 5.337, 5.246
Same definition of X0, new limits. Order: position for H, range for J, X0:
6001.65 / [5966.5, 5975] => 0.6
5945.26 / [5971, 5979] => -0.2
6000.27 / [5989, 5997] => 0.9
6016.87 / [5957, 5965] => 1.3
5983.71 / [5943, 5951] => 0.5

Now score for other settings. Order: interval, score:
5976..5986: -0.41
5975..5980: -0.44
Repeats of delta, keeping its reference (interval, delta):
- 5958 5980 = 5963.08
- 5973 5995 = 5990.61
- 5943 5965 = 5953.48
